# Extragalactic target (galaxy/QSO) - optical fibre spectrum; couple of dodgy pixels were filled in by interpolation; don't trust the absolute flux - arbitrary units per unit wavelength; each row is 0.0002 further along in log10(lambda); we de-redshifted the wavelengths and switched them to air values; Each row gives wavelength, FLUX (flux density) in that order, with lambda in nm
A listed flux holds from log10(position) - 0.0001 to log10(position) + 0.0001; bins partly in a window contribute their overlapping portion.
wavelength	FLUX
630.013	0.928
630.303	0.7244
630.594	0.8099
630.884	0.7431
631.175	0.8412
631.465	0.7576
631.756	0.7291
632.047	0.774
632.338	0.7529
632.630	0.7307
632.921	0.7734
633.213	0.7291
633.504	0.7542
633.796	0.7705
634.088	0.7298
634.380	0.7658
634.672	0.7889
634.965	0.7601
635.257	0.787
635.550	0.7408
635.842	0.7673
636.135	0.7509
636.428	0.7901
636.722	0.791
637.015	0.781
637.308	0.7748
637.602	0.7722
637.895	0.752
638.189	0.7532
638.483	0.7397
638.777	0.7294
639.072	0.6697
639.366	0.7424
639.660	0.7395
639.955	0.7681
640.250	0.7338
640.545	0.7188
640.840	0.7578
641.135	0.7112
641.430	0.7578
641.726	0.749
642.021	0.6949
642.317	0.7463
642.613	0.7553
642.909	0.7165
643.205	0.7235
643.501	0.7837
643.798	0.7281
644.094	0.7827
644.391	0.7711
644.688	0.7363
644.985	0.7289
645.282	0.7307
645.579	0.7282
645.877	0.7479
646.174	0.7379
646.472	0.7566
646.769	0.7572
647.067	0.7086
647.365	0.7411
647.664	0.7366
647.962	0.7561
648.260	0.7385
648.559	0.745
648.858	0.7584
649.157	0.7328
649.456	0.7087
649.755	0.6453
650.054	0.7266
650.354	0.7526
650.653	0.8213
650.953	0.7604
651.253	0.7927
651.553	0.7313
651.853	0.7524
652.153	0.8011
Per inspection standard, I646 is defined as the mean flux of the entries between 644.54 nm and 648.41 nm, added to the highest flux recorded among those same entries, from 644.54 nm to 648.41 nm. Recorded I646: 1.50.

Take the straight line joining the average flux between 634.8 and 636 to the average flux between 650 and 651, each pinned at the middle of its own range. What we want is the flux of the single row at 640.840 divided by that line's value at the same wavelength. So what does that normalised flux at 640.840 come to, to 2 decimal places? 0.99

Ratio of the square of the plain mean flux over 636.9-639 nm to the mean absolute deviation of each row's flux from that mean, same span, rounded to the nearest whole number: 36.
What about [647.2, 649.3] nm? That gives 71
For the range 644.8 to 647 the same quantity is 50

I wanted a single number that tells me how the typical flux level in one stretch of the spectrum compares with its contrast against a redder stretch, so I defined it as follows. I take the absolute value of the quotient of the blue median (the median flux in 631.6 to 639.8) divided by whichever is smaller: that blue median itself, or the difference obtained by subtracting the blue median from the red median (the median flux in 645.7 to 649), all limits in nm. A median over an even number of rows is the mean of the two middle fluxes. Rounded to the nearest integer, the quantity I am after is 87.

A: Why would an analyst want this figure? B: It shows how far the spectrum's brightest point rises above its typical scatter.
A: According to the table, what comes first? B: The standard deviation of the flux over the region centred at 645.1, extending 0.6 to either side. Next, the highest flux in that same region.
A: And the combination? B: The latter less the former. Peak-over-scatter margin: 0.733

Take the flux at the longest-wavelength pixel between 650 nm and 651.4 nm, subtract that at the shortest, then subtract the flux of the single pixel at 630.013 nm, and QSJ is -0.86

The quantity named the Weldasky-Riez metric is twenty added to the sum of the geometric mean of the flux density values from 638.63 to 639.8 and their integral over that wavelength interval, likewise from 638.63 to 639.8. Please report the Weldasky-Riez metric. 21.6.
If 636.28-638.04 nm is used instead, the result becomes 22.1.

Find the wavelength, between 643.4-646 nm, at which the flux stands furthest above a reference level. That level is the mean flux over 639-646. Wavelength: 643.501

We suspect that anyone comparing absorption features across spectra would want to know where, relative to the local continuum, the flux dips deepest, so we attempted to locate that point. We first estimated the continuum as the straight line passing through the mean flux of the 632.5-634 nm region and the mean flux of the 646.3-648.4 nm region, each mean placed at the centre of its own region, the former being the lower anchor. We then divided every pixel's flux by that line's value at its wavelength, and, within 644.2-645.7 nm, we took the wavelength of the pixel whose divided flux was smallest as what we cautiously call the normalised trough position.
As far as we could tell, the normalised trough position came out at 645.579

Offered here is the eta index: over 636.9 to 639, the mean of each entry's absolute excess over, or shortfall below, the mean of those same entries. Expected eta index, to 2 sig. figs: 0.016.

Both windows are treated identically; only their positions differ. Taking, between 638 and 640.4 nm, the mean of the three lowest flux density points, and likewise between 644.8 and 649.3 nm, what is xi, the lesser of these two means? 0.711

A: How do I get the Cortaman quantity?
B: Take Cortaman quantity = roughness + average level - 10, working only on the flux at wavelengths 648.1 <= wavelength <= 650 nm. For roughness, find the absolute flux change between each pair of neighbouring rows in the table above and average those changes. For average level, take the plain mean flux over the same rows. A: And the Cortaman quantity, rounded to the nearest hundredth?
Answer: -9.25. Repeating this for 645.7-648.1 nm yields -9.24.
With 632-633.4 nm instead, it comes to -9.22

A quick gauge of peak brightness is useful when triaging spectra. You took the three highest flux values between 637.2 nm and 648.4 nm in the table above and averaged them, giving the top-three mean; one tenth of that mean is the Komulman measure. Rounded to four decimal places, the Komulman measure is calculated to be 0.0780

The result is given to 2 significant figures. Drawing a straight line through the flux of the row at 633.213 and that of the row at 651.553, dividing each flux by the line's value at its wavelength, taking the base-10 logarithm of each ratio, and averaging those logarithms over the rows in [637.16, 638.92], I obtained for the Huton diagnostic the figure 0.014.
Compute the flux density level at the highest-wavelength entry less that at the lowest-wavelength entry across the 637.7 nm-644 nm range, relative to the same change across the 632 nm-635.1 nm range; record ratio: 1.7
